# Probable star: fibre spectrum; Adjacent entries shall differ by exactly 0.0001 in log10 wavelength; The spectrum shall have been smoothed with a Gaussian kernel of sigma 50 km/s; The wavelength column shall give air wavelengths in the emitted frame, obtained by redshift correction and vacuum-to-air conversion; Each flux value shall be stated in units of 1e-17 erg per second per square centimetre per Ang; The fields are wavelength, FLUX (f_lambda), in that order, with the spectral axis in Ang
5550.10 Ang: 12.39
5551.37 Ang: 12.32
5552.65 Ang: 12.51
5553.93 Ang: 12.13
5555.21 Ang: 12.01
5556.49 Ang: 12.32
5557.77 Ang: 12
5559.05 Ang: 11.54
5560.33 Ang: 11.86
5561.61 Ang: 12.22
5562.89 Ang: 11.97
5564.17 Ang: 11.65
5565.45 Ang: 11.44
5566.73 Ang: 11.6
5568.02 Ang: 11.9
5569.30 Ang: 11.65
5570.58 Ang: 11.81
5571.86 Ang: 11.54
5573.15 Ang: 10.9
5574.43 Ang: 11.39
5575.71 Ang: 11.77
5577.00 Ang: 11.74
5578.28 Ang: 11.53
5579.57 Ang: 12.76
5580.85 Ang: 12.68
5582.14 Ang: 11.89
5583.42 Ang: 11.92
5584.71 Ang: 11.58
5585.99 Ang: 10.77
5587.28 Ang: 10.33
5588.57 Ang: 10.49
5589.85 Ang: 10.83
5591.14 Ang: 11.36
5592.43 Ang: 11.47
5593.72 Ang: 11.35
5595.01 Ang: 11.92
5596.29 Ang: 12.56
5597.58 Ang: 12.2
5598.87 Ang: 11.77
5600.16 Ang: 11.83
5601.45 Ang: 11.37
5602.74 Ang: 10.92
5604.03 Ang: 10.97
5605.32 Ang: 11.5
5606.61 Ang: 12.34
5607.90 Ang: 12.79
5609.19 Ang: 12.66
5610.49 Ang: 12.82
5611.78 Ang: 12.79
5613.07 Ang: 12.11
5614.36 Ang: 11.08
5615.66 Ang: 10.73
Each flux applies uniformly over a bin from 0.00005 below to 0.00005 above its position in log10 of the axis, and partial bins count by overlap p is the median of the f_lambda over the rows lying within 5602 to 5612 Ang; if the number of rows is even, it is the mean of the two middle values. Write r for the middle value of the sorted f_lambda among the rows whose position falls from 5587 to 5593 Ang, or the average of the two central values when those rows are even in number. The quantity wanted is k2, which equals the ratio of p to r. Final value 1.15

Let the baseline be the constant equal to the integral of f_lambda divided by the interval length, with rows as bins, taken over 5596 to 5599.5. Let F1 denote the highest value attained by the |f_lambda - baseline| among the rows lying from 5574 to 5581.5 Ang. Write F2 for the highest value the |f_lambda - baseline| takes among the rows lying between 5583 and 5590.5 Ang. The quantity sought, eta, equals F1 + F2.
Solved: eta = 2.54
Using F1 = 0.74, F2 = 1.80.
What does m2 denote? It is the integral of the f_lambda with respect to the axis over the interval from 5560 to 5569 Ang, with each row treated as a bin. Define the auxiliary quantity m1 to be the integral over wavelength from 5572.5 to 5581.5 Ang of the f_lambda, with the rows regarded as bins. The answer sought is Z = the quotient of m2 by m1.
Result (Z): 1.00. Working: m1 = 106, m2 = 106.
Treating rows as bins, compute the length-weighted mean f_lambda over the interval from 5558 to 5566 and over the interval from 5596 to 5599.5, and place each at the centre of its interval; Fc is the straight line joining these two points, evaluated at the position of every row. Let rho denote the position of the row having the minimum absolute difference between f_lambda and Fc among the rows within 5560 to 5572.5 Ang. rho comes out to 5568.02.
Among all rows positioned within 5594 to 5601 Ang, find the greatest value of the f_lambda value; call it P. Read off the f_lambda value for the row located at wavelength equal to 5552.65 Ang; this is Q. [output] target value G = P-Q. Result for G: 0.05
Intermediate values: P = 12.56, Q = 12.51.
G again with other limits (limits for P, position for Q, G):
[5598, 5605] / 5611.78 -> -0.96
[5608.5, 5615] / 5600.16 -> 0.99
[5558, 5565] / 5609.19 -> -0.44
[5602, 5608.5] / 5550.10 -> 0.40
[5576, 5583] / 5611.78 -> -0.03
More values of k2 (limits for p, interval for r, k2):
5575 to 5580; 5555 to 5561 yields 0.98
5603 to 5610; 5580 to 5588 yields 1.05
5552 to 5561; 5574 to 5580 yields 1.02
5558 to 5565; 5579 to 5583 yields 0.94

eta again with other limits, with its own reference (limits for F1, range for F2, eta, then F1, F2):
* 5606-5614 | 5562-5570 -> 1.38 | 0.69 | 0.69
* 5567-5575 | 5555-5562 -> 1.82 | 1.23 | 0.59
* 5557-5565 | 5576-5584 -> 1.22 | 0.59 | 0.63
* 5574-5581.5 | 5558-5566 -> 1.43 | 0.74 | 0.69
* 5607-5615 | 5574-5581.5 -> 1.79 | 1.05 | 0.74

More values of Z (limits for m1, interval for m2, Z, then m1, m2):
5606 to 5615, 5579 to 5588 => 0.94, 111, 105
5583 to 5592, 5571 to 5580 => 1.06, 99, 105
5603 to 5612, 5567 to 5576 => 0.95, 110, 104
